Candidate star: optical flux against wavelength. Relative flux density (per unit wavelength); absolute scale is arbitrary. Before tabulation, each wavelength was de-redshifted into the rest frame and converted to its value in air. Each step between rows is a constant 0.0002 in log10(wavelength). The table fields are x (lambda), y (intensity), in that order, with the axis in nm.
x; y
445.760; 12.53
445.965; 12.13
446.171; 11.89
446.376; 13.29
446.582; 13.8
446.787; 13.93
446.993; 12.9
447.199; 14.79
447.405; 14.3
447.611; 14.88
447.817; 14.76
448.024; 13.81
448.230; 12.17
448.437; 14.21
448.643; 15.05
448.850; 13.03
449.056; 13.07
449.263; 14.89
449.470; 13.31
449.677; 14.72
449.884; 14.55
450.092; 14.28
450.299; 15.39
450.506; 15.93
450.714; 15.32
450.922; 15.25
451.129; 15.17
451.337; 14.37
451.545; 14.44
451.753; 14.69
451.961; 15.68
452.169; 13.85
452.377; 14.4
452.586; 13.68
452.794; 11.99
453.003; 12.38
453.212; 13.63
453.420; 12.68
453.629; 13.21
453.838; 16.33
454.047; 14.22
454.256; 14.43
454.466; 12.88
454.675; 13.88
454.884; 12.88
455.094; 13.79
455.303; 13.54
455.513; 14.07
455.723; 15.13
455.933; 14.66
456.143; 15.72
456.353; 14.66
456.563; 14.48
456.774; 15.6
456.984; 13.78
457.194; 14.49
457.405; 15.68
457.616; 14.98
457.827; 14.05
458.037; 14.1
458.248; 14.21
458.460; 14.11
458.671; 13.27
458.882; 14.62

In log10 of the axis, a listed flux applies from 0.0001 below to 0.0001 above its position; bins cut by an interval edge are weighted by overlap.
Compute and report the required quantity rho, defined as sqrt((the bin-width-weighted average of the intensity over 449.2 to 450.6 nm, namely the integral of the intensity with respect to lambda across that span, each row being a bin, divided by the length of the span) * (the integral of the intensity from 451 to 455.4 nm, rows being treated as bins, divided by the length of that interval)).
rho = 14.31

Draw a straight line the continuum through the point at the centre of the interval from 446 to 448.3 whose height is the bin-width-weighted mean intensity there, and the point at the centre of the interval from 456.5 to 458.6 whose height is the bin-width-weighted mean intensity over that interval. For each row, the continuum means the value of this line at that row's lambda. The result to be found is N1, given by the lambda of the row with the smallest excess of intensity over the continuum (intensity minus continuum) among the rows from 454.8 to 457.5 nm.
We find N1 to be 454.884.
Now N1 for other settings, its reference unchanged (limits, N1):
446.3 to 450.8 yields 448.230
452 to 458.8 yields 452.794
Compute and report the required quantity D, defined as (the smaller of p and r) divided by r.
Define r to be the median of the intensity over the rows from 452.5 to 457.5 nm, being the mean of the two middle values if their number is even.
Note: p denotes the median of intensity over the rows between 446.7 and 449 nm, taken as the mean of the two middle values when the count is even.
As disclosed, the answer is 1.00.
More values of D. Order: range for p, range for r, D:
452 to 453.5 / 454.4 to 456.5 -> 0.98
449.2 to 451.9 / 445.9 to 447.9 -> 1.00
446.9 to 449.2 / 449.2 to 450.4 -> 0.97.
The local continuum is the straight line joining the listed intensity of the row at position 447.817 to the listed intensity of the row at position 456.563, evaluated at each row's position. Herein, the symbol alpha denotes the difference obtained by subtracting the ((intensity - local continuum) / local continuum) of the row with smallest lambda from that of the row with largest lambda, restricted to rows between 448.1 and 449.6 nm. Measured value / 0.08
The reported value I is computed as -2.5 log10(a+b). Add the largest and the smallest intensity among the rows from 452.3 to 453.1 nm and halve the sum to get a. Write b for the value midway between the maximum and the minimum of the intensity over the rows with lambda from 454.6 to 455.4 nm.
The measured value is -3.561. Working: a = 13.2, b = 13.4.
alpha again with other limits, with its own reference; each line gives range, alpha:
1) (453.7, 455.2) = -0.17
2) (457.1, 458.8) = -0.08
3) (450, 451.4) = 0.01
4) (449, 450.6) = 0.20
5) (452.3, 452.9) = -0.16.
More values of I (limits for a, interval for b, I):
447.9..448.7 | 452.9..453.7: -3.563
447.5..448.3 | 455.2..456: -3.612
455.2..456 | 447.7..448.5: -3.610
